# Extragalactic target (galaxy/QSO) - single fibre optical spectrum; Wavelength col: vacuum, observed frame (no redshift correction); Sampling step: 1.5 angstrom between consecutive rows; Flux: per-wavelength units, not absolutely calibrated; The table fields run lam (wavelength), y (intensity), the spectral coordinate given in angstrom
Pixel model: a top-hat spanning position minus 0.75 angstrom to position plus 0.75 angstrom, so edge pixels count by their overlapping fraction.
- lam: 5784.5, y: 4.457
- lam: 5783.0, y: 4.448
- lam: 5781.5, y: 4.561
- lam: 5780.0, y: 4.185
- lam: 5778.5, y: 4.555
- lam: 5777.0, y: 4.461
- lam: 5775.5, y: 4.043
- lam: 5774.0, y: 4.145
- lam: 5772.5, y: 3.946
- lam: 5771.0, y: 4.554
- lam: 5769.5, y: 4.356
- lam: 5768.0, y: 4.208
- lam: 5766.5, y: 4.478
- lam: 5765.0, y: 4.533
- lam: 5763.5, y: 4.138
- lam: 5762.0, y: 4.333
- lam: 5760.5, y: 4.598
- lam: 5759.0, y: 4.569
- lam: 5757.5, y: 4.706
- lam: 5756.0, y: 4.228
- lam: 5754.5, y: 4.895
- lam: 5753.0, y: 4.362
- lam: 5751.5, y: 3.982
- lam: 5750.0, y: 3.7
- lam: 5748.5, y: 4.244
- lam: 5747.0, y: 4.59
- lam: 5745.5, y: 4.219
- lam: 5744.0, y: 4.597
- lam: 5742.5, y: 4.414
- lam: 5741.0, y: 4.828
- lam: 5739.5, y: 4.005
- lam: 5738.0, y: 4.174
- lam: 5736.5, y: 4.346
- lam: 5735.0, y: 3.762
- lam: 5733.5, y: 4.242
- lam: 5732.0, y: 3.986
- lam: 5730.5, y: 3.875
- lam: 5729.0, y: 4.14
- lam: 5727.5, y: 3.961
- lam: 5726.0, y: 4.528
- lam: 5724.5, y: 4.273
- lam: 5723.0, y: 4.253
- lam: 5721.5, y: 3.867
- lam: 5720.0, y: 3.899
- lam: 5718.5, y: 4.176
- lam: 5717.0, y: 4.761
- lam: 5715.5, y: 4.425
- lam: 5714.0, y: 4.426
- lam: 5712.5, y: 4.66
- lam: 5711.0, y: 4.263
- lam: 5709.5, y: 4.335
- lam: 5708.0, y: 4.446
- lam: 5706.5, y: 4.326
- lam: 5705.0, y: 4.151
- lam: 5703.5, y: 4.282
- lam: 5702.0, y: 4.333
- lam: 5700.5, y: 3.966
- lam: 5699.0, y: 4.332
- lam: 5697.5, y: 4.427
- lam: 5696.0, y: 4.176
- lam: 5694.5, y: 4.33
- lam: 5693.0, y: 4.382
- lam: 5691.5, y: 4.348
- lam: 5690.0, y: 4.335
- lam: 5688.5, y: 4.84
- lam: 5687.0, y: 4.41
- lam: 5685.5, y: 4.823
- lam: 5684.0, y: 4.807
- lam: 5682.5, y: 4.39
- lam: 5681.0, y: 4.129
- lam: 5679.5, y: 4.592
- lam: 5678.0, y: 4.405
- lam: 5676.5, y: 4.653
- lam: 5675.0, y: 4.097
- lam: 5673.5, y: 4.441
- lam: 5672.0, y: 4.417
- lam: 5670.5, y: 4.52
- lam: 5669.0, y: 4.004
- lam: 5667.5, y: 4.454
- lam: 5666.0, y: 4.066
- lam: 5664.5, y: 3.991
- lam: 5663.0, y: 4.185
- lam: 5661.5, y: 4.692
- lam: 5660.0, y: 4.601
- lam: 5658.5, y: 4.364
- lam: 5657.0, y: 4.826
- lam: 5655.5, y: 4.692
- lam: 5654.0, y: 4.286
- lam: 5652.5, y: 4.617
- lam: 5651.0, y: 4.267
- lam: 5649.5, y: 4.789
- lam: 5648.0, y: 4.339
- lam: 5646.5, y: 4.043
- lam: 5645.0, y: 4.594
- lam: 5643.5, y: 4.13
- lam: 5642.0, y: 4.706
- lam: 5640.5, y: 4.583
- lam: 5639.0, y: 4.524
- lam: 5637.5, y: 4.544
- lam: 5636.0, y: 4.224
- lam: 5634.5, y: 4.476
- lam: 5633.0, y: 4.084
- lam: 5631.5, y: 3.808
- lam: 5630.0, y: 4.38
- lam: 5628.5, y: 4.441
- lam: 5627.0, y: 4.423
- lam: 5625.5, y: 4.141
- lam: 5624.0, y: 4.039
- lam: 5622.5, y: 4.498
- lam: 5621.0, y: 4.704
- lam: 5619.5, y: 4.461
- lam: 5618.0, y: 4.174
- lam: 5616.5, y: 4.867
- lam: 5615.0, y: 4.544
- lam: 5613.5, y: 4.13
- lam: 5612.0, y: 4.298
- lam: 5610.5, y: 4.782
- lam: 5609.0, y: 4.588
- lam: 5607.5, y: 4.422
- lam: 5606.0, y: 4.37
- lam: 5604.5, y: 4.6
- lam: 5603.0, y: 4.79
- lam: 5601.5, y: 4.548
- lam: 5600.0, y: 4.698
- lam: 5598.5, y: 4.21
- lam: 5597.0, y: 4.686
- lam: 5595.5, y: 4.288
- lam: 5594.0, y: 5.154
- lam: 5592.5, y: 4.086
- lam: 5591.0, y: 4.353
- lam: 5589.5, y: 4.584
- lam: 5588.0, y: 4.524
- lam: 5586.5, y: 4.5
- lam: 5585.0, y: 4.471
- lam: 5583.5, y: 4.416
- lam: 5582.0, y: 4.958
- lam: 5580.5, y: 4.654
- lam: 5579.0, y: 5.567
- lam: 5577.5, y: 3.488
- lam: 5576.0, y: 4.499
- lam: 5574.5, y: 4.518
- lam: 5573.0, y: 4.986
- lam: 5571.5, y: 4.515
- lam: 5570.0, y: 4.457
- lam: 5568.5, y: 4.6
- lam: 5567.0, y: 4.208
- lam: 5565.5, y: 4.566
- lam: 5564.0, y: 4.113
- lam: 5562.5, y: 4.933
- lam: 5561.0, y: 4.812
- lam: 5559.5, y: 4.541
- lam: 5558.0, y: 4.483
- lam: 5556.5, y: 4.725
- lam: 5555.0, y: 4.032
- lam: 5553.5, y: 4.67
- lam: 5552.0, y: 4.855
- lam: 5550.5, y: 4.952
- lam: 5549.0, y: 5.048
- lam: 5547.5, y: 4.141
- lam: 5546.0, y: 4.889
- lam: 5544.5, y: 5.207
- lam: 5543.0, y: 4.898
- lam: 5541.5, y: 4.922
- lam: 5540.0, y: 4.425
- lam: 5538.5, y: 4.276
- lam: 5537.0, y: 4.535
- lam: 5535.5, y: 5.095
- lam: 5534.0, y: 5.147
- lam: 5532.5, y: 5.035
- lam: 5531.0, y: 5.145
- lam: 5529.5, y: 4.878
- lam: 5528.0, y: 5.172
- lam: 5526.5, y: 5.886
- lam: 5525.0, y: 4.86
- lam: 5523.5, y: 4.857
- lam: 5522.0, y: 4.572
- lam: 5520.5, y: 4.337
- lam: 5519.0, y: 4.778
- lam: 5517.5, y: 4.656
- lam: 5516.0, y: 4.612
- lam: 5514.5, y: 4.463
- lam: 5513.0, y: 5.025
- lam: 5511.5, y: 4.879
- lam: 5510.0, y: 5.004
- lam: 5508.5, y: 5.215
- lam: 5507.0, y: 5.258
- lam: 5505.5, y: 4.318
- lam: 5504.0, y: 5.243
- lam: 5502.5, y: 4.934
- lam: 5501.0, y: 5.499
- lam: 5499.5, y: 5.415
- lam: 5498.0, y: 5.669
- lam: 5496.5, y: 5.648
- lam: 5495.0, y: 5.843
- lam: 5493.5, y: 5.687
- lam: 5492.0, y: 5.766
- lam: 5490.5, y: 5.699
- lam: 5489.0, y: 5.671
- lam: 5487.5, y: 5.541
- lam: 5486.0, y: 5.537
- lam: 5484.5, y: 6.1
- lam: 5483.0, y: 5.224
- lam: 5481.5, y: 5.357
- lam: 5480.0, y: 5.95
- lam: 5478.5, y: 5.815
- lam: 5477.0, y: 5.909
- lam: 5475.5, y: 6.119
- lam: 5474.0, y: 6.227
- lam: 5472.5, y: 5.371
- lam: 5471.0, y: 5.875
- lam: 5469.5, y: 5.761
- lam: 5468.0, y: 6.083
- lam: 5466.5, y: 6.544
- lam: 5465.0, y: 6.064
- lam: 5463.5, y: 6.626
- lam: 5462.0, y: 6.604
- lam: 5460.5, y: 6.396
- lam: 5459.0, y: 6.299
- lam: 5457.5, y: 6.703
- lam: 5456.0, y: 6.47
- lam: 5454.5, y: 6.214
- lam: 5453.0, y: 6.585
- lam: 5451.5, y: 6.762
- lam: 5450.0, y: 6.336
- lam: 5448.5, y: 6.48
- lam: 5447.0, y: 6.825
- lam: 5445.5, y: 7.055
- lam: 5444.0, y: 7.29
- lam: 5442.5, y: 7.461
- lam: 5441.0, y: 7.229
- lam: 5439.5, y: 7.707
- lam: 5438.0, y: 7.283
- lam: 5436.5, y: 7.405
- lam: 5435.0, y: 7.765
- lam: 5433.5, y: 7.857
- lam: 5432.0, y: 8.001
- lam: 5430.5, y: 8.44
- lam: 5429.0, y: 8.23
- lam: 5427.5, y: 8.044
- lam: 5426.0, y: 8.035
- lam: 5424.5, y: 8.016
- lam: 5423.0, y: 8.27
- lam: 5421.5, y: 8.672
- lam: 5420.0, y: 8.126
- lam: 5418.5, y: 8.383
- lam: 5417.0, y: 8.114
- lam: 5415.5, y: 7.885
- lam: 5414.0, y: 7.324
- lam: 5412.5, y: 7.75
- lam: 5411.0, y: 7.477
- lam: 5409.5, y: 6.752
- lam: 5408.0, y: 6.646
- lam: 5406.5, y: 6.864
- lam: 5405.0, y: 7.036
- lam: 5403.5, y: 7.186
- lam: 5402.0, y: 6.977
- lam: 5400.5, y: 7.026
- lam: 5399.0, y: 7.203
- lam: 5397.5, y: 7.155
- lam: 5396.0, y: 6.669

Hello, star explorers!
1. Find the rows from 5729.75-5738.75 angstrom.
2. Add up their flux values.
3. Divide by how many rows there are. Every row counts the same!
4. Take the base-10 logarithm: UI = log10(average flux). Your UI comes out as 0.61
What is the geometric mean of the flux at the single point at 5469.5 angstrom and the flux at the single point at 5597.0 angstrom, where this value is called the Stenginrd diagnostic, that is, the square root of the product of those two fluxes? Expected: 5.20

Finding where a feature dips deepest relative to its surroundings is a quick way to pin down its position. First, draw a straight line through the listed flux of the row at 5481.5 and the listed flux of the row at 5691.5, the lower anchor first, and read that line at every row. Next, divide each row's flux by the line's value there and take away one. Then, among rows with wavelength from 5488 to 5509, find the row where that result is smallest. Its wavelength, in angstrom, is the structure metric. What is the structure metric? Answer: 5505.5 angstrom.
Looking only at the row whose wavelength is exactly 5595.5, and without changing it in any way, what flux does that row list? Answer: 4.288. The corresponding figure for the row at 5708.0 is 4.446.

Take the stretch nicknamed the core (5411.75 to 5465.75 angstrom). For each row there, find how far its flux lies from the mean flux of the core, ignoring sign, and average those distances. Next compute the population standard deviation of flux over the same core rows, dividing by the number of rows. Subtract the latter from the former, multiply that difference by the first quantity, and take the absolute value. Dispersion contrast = 0.058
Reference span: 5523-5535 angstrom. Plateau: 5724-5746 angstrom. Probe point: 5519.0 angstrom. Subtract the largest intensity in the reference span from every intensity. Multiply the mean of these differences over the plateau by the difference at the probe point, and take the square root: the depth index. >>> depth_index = 1.4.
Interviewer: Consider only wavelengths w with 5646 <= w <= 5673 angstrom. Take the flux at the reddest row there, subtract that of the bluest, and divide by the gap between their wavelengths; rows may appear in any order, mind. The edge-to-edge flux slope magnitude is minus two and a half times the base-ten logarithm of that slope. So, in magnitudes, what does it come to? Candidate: 4.6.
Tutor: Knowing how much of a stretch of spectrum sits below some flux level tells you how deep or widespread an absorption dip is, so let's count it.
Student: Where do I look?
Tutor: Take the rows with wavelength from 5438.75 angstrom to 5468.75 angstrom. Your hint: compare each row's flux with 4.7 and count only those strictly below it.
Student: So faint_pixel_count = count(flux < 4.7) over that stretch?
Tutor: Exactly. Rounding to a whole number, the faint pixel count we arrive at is 0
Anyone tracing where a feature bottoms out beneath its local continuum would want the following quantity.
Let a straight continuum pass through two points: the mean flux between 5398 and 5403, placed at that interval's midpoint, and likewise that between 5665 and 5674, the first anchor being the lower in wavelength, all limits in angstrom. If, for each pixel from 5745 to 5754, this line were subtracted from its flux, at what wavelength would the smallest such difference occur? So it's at 5750.0 angstrom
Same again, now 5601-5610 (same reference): 5606.0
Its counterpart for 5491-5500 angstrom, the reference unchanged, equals 5499.5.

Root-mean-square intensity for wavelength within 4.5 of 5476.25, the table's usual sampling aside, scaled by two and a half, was 14.8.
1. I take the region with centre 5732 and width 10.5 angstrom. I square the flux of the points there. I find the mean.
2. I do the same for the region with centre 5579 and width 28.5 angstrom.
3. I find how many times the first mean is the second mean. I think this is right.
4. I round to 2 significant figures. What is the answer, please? 0.80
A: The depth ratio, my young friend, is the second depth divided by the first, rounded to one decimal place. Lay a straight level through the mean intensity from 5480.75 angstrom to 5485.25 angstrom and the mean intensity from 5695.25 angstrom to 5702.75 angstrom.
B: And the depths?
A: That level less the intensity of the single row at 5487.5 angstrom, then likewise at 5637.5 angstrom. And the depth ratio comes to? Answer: -9.6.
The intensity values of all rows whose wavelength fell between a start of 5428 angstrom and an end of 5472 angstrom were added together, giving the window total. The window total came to 200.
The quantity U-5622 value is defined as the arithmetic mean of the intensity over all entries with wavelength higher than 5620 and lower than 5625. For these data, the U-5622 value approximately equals 4.4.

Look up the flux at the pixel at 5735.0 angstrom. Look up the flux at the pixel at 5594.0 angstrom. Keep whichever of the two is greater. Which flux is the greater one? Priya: 5.2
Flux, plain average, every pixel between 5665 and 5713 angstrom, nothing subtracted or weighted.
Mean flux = 4.4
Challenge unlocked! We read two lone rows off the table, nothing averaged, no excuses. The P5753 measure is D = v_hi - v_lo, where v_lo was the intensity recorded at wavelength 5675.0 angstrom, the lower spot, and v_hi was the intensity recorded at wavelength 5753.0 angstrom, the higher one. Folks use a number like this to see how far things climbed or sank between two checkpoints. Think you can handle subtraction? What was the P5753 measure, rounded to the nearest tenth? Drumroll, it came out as 0.3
